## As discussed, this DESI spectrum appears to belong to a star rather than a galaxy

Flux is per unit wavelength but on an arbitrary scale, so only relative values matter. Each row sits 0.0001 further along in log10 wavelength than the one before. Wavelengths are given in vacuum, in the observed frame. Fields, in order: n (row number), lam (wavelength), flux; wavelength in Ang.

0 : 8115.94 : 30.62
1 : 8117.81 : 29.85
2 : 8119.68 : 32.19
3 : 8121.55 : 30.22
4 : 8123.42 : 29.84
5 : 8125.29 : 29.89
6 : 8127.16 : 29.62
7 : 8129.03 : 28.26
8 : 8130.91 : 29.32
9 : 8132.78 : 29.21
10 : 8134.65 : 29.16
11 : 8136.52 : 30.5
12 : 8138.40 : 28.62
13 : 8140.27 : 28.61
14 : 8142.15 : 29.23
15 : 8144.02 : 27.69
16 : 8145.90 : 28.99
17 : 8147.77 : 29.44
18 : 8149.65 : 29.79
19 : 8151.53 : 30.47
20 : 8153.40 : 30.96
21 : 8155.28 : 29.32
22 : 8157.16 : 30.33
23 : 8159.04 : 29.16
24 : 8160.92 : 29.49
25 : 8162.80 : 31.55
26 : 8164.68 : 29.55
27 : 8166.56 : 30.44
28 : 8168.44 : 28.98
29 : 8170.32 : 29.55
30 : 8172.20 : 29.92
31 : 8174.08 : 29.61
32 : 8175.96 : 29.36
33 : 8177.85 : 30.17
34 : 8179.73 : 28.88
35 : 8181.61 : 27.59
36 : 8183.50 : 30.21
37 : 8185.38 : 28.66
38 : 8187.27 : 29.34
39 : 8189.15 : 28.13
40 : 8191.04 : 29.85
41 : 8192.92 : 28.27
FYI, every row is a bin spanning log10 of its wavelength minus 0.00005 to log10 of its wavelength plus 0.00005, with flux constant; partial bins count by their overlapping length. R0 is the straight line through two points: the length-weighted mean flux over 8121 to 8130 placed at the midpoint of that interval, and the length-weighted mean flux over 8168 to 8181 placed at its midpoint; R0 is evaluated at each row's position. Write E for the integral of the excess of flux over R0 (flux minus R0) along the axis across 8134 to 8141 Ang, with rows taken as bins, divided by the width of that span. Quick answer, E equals -0.3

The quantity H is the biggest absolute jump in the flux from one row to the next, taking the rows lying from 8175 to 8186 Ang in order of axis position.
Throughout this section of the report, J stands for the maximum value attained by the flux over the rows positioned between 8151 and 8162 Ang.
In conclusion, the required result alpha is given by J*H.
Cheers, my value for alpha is 81.1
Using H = 2.62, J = 30.96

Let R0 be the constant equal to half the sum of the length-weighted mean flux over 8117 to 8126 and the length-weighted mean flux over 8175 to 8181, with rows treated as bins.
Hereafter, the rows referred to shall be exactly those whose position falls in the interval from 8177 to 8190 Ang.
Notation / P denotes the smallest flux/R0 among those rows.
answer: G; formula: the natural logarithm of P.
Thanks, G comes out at -0.080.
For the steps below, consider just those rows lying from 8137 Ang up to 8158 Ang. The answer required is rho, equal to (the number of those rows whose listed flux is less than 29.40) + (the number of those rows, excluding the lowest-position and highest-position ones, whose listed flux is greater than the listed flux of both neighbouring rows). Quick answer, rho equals 8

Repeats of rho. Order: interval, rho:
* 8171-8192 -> 9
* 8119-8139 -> 8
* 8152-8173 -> 6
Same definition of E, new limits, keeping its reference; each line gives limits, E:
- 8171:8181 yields 0.0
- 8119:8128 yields 0.8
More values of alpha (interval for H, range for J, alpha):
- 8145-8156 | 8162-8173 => 51.7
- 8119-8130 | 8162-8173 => 62.2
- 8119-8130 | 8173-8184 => 59.5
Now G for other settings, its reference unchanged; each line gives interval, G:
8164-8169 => -0.031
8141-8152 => -0.077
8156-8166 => -0.025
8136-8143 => -0.044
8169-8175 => -0.012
